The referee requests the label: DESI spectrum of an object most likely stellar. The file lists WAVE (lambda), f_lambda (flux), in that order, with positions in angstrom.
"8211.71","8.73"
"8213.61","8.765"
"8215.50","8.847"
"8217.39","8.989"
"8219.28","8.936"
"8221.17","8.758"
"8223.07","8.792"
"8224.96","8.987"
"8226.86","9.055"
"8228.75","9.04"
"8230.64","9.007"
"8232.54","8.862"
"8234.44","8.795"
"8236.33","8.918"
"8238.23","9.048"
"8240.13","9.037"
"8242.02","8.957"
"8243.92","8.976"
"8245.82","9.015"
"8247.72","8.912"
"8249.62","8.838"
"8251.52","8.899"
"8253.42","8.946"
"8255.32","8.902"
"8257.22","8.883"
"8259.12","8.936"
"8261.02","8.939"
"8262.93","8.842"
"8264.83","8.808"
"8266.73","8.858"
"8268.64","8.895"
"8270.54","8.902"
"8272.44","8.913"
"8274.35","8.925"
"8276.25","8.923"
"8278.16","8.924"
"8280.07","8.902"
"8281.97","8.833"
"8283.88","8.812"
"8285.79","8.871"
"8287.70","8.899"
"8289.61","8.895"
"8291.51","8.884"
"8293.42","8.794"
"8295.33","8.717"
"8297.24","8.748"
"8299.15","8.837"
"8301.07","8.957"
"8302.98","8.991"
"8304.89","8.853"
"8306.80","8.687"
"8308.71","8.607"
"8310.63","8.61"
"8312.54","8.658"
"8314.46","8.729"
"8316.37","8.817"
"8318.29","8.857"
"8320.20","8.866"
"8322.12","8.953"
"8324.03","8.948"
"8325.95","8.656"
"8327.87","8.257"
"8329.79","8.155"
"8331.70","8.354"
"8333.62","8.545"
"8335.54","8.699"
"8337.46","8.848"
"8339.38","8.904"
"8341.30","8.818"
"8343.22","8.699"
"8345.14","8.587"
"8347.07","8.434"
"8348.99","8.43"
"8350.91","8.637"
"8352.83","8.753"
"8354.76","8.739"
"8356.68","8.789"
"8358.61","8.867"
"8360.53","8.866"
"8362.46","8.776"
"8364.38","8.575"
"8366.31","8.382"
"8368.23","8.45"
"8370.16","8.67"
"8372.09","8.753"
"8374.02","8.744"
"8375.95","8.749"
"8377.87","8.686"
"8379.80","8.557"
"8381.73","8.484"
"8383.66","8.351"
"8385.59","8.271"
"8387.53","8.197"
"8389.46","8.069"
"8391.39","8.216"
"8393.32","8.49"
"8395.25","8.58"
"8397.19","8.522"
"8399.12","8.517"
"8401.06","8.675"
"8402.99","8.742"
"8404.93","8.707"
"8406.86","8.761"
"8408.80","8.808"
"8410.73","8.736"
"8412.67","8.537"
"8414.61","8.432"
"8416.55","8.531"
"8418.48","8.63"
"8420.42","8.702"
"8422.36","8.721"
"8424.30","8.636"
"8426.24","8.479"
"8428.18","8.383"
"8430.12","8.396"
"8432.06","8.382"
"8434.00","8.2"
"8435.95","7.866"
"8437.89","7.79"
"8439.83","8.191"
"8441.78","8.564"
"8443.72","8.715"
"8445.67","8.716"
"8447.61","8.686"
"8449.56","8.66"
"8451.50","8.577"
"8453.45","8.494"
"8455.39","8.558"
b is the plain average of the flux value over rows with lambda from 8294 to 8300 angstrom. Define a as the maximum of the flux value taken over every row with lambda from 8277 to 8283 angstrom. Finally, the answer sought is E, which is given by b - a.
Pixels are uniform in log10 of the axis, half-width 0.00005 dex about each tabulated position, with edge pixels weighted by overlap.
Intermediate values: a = 8.924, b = 8.77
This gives -0.16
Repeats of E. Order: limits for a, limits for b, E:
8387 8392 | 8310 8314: 0.42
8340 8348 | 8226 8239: 0.14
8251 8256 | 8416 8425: -0.30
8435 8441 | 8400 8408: 0.53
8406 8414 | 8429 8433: -0.42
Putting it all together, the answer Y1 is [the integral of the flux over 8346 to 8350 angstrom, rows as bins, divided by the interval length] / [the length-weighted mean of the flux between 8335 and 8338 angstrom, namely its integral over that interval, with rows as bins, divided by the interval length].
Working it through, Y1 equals 0.96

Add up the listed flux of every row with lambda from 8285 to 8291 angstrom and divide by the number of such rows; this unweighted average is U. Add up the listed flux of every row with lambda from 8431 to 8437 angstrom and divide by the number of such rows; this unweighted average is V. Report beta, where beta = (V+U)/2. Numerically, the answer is 8.52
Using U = 8.89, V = 8.15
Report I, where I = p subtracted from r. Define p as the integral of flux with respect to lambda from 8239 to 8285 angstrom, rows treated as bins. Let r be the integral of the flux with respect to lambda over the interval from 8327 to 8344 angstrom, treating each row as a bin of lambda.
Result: -264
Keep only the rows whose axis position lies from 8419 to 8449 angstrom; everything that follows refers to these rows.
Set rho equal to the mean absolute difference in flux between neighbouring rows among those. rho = 0.138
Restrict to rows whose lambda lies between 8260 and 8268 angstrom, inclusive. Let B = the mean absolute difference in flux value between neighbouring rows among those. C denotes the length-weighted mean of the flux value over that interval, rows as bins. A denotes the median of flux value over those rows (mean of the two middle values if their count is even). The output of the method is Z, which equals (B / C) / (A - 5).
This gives 0.0018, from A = 8.85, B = 0.060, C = 8.86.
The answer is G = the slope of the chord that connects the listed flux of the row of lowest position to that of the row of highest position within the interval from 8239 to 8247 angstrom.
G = 0.00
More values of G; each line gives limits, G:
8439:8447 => 0.09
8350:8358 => 0.03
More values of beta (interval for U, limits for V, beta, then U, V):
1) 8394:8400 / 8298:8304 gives 8.73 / 8.54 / 8.93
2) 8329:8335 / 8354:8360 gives 8.57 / 8.35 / 8.80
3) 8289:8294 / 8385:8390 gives 8.52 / 8.86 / 8.18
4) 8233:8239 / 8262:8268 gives 8.88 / 8.92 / 8.84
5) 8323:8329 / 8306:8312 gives 8.63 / 8.62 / 8.63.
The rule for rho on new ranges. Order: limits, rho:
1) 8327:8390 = 0.104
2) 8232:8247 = 0.067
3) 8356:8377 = 0.095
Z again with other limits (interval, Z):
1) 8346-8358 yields 0.0025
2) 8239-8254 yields 0.0017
